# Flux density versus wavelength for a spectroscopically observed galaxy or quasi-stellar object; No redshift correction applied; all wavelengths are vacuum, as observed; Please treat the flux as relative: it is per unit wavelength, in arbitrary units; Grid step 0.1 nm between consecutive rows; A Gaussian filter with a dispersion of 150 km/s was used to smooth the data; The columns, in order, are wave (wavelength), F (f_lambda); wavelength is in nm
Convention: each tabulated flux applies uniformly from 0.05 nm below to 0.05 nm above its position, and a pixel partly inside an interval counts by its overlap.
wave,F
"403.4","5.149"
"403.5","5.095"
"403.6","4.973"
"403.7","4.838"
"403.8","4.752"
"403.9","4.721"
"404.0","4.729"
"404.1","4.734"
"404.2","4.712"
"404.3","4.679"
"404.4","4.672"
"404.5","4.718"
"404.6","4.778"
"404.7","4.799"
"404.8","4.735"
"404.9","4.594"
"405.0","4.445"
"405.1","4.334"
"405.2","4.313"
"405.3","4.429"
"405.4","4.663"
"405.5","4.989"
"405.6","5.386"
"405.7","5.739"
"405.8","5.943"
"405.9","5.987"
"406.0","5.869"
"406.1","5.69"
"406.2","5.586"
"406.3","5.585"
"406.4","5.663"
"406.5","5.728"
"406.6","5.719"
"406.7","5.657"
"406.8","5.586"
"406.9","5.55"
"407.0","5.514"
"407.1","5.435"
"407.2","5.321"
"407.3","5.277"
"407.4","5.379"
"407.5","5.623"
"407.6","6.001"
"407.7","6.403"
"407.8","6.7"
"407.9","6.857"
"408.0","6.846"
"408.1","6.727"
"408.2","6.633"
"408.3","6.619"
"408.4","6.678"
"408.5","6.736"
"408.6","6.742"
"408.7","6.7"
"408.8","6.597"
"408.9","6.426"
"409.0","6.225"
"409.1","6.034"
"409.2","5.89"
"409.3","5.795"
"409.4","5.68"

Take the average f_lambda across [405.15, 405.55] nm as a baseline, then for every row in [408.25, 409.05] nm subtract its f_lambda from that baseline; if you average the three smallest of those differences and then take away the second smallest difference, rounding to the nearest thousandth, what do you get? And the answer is 0.010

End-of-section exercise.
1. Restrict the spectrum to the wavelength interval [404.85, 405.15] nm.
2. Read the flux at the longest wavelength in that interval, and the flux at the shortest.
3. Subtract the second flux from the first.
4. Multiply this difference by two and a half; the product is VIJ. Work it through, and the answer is -0.65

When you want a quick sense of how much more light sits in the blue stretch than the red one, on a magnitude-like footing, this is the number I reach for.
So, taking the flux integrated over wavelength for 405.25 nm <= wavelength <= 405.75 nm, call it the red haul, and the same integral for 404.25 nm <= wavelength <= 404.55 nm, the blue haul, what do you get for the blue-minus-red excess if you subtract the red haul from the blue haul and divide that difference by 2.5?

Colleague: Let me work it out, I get -0.45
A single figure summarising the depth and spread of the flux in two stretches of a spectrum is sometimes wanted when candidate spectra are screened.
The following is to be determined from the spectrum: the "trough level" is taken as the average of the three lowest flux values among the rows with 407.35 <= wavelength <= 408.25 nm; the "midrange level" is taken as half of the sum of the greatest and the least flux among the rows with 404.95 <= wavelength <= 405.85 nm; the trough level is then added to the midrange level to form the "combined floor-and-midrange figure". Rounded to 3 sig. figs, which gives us 10.8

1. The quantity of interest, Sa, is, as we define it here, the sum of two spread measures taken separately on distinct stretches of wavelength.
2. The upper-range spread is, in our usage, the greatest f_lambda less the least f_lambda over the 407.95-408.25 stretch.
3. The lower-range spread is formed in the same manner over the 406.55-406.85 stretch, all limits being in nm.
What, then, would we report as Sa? 0.35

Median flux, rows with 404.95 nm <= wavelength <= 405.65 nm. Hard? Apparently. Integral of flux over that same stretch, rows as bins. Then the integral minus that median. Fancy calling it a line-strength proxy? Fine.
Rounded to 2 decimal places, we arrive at -1.19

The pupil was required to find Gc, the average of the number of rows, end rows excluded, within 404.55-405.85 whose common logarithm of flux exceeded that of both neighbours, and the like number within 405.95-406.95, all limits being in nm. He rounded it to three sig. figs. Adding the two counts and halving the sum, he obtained 1.00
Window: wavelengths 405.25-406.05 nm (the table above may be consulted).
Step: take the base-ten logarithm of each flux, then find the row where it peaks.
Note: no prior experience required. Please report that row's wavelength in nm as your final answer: 405.9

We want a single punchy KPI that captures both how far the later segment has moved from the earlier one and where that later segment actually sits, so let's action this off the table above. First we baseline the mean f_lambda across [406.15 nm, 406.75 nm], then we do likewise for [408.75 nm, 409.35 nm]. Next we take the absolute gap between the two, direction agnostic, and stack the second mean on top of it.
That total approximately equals 6.7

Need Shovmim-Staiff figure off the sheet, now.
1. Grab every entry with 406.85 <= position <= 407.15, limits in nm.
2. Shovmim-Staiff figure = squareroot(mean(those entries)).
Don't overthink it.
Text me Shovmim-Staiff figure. 2.35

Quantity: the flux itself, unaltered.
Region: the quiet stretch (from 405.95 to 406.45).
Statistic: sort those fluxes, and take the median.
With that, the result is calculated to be 5.66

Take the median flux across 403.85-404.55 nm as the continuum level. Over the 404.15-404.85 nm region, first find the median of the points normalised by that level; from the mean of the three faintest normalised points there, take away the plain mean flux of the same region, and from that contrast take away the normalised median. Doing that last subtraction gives -4.73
